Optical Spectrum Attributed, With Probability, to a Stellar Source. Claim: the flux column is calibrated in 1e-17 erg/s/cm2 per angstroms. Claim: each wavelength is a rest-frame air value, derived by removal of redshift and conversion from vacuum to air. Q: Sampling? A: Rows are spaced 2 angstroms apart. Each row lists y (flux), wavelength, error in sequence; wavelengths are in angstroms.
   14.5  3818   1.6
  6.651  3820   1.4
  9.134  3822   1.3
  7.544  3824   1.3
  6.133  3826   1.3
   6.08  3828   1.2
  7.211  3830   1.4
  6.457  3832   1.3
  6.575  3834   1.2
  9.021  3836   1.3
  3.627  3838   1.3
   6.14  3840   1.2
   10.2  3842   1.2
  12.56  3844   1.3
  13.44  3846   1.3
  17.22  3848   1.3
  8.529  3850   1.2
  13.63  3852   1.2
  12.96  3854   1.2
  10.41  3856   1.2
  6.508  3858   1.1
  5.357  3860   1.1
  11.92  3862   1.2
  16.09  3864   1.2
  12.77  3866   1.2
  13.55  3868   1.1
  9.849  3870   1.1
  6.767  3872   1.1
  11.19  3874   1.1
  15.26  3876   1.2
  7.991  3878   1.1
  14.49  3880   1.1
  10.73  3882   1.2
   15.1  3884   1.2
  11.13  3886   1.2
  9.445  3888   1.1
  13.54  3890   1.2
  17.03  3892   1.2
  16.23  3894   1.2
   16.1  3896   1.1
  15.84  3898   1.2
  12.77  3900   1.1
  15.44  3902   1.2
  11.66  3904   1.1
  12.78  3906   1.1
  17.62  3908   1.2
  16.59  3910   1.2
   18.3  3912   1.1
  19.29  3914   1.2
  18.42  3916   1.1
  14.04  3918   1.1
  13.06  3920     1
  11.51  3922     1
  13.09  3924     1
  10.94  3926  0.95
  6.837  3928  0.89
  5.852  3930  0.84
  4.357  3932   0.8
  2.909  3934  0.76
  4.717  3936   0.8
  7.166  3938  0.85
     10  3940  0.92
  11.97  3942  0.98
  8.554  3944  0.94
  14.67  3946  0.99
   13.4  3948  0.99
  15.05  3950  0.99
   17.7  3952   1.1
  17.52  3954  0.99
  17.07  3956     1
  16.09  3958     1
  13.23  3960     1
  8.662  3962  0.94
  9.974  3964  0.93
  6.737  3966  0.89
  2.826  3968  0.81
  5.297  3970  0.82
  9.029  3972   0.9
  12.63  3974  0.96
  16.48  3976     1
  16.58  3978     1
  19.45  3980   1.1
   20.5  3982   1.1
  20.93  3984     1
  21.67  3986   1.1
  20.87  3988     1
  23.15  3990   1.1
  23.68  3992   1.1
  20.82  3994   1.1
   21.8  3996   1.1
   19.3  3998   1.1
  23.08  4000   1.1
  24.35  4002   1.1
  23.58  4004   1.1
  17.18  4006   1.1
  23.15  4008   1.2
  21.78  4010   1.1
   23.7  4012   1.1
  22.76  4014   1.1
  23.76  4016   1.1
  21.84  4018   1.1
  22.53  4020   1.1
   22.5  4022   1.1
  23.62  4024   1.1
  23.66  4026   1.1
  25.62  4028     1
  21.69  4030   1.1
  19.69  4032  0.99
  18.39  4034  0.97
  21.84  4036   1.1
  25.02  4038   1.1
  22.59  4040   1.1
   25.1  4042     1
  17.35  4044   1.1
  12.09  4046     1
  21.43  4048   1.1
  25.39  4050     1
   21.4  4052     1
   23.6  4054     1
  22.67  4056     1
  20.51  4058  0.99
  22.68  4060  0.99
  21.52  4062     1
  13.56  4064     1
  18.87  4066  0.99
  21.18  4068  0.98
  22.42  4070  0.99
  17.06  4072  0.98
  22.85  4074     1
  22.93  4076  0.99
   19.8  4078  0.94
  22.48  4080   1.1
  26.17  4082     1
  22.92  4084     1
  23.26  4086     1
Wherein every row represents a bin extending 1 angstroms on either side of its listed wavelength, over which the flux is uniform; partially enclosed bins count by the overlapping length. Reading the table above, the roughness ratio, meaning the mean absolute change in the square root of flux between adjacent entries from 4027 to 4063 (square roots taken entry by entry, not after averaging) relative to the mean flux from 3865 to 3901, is 0.030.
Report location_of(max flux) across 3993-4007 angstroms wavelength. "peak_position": 4002 angstroms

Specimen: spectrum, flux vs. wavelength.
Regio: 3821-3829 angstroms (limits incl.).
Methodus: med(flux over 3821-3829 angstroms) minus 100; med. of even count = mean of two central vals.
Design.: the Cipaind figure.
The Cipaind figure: -93.2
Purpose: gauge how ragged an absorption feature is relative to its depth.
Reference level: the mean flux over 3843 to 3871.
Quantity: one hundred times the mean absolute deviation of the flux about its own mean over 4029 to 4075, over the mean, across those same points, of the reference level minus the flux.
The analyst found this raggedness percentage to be -28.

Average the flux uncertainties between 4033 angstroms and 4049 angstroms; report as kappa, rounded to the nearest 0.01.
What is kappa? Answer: 1.06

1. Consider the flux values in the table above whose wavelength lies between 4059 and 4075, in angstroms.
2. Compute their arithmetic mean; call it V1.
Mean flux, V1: 20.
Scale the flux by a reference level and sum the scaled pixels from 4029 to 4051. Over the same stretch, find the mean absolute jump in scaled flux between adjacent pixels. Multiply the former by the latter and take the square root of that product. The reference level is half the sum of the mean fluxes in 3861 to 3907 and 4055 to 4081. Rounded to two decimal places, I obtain 1.83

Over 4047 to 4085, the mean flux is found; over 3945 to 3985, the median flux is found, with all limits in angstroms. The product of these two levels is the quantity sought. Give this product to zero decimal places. 320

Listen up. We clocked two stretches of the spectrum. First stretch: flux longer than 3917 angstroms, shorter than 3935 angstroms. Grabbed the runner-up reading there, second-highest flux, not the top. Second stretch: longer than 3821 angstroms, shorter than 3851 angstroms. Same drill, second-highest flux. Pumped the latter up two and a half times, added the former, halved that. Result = 23.3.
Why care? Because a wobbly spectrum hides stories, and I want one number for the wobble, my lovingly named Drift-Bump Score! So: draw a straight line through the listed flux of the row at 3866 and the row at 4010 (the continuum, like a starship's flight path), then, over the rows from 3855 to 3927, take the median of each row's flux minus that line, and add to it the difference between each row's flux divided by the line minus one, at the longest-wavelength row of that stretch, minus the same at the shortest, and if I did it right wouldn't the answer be -1.4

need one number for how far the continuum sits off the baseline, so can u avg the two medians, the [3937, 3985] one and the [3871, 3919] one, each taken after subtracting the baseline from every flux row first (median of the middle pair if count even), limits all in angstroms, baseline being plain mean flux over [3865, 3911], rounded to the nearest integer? 1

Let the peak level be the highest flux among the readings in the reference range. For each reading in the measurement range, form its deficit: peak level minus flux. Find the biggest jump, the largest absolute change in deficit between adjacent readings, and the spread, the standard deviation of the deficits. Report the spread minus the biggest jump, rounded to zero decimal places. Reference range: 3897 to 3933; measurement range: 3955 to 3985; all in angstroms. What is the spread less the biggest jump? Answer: 1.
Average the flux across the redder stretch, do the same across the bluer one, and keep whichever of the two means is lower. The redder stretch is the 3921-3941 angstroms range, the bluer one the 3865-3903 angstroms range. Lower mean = 7.7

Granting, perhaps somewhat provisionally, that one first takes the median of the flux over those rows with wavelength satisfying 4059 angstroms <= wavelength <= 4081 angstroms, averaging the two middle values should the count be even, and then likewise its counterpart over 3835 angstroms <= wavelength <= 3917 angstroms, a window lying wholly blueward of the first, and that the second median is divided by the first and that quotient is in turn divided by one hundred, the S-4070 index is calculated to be 0.0059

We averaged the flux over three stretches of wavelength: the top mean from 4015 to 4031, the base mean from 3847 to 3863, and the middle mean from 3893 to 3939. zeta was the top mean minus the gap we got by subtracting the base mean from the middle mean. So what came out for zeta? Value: 21.6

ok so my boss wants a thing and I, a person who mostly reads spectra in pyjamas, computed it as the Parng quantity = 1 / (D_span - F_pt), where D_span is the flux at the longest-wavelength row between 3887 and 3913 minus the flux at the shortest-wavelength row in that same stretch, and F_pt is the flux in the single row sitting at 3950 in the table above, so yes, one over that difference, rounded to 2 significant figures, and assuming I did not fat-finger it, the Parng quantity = -0.16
